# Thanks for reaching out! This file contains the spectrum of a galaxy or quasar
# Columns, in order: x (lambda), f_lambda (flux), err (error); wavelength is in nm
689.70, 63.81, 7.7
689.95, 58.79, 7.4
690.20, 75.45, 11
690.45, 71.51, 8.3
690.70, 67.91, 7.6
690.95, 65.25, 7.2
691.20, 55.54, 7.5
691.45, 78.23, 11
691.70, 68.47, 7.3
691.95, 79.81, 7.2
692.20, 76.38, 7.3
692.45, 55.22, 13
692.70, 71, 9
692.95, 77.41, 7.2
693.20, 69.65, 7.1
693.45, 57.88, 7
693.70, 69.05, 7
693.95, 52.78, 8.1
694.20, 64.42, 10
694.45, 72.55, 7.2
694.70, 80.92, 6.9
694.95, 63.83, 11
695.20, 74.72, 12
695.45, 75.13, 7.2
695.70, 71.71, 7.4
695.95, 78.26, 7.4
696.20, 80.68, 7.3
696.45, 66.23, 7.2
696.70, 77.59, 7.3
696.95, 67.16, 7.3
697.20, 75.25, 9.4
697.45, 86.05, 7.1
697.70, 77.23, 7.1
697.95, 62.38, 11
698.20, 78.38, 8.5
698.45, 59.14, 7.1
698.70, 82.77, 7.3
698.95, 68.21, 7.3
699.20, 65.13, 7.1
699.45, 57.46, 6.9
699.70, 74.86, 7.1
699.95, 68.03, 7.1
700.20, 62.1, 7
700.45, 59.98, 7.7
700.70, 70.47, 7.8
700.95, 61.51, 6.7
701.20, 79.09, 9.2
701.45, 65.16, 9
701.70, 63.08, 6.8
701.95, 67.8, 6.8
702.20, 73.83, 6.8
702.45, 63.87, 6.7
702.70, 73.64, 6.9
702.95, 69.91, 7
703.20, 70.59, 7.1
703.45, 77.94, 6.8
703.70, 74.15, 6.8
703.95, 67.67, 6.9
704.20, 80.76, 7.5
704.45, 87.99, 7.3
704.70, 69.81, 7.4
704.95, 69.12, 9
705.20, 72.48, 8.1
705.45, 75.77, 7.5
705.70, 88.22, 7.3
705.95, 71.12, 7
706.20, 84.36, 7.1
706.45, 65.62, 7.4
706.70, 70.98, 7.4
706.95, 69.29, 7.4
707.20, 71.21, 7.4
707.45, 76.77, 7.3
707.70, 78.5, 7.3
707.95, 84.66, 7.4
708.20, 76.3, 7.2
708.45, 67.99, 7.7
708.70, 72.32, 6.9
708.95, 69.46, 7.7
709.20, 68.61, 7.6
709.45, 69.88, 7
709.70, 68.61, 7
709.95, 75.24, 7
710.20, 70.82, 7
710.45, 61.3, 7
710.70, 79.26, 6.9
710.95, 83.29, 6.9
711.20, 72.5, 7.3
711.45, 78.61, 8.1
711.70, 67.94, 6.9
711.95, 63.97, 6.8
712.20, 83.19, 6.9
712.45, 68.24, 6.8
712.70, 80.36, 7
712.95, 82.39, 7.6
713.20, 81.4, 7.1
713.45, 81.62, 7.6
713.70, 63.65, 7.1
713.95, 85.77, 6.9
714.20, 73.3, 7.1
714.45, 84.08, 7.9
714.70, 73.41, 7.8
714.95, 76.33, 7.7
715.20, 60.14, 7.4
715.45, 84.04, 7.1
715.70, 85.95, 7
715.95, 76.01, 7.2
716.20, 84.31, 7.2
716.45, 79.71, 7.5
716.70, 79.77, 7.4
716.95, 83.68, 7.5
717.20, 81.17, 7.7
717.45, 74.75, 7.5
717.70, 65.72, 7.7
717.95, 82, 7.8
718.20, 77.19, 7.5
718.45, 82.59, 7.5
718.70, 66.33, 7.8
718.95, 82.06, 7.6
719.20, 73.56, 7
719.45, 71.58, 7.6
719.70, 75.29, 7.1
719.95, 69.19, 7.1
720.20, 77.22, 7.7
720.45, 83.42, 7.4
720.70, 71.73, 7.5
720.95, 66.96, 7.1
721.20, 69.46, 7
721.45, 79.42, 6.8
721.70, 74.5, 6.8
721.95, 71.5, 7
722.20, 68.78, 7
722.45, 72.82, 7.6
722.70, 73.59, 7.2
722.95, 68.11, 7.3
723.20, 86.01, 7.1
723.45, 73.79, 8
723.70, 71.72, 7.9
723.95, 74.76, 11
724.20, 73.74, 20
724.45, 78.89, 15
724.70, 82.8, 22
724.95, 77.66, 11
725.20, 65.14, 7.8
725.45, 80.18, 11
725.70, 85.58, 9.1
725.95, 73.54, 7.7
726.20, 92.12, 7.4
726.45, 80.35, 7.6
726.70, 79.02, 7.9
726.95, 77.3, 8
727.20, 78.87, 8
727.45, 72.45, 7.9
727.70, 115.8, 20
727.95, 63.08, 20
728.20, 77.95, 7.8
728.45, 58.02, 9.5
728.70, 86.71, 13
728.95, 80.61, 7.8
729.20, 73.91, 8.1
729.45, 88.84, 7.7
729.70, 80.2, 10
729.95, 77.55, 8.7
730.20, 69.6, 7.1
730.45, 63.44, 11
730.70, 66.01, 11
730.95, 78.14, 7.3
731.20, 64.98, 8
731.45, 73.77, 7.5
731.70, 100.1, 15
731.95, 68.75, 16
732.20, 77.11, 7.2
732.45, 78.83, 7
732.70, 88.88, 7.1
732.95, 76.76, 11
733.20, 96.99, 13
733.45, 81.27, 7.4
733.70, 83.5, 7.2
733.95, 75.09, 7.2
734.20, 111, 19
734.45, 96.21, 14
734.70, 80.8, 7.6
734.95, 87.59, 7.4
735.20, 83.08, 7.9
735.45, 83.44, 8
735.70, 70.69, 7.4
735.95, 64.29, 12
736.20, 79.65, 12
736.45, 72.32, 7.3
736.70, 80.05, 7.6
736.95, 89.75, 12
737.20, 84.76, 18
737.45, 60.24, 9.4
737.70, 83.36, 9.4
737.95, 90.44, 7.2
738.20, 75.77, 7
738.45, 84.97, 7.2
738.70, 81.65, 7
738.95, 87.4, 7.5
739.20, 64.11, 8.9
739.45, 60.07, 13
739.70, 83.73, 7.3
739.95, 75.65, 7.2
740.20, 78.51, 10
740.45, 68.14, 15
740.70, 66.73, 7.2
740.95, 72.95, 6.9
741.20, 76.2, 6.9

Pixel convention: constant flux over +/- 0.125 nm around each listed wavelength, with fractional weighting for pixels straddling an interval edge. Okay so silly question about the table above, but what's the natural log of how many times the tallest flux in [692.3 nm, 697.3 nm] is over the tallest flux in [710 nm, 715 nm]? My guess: -0.06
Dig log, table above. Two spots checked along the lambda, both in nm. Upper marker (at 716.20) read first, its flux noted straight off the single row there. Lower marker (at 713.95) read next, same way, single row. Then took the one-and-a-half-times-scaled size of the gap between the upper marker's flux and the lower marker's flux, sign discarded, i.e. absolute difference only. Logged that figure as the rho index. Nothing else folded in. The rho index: 2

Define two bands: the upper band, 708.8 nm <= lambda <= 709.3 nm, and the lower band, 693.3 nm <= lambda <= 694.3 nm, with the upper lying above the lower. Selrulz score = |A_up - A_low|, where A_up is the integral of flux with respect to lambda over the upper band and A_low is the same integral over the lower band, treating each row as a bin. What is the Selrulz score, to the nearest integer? 27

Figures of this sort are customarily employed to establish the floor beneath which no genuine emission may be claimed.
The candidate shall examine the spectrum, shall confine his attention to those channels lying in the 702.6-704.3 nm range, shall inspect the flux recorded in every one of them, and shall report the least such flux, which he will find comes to 67.67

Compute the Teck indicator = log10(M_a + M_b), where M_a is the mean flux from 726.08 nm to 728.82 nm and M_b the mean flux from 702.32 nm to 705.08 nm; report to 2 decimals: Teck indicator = 2.19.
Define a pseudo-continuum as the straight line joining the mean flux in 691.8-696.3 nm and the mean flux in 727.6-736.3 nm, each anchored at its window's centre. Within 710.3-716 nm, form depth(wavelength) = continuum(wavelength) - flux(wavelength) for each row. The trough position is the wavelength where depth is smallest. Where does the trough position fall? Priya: 713.95 nm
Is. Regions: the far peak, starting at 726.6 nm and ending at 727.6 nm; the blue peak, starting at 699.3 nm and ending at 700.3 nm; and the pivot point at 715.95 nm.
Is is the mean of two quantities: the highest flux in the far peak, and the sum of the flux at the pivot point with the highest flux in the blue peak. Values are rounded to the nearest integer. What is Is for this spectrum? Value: 115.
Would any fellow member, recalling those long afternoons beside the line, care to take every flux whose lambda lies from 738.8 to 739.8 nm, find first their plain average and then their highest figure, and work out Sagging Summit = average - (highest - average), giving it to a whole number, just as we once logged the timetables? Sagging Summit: 60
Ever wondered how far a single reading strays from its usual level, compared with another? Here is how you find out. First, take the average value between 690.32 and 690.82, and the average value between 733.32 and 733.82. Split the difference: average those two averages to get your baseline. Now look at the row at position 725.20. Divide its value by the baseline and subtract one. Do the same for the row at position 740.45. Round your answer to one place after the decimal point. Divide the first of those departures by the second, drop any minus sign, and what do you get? 1.4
